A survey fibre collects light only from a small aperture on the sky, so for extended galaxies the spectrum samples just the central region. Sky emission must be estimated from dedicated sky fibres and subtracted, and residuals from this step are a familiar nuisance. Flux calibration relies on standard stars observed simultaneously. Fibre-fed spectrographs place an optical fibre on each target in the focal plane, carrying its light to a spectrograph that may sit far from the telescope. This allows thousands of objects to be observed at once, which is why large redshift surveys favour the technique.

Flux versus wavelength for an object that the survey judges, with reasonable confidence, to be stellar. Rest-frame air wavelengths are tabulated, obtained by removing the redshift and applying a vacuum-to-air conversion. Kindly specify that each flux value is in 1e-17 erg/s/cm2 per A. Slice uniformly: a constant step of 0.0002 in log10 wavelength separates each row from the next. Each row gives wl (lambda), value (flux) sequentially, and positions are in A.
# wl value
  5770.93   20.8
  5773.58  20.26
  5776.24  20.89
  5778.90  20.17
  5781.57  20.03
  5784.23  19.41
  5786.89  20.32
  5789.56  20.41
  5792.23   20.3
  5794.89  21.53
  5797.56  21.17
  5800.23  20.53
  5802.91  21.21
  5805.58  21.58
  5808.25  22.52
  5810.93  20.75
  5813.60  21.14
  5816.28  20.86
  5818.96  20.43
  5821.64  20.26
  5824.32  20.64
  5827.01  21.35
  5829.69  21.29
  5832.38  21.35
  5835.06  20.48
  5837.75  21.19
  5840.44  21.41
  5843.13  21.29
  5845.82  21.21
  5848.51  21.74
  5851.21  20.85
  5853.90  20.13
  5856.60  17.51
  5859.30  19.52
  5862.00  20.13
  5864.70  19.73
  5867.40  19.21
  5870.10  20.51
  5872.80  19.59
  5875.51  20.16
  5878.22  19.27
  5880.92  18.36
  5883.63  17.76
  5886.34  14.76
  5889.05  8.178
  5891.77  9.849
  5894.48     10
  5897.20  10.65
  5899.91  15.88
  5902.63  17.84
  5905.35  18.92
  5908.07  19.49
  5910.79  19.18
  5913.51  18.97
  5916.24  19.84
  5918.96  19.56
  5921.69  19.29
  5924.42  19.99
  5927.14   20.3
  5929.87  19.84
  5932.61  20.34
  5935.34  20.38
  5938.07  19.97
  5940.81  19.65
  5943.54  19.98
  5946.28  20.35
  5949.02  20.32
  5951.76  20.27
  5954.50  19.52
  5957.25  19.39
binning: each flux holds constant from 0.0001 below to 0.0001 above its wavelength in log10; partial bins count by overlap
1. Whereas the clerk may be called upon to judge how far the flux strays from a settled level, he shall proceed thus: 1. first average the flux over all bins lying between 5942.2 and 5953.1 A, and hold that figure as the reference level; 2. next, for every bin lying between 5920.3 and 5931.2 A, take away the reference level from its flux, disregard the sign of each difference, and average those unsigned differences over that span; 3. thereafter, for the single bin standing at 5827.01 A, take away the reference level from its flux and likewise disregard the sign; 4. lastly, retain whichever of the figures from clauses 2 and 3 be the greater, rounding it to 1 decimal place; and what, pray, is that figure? 1.1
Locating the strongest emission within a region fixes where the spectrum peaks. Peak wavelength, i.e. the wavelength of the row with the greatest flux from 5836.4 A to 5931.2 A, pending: 5848.51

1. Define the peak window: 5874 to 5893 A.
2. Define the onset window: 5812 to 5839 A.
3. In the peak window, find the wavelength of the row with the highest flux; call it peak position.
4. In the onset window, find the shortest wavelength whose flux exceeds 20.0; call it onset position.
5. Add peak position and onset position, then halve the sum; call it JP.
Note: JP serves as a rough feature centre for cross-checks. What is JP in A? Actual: 5844.6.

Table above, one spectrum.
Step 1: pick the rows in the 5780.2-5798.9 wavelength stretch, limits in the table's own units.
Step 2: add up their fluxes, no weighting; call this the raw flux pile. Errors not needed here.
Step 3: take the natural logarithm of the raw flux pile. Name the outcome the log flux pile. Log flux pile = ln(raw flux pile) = 5.0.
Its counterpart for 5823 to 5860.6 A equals 5.7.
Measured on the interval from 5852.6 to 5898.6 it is 5.7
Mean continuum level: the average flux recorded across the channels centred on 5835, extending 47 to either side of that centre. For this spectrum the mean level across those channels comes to 20.56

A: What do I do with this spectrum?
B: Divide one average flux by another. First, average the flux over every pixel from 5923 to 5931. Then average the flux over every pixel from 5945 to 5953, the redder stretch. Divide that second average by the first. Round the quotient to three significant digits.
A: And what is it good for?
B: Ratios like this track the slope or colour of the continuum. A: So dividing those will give 1.01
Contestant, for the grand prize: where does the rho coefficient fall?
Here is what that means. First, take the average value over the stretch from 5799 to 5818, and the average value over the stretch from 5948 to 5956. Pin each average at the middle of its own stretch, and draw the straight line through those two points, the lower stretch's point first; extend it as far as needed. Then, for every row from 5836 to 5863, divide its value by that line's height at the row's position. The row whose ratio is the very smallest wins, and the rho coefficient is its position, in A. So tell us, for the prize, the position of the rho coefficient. 5856.60 A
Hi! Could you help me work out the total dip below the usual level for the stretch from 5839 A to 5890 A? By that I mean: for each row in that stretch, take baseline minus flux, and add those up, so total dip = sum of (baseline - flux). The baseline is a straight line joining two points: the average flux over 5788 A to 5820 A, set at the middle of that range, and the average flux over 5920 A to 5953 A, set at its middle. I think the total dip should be 30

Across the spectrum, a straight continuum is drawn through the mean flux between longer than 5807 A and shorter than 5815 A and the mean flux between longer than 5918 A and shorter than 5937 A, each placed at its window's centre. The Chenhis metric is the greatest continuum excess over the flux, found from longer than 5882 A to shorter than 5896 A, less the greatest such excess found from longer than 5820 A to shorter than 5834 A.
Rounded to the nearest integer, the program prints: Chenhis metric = 11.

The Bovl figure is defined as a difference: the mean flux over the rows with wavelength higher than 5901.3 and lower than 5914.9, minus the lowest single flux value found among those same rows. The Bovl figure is 1.04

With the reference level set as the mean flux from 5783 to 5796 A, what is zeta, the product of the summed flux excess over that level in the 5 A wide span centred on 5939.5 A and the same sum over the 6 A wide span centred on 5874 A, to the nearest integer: 1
